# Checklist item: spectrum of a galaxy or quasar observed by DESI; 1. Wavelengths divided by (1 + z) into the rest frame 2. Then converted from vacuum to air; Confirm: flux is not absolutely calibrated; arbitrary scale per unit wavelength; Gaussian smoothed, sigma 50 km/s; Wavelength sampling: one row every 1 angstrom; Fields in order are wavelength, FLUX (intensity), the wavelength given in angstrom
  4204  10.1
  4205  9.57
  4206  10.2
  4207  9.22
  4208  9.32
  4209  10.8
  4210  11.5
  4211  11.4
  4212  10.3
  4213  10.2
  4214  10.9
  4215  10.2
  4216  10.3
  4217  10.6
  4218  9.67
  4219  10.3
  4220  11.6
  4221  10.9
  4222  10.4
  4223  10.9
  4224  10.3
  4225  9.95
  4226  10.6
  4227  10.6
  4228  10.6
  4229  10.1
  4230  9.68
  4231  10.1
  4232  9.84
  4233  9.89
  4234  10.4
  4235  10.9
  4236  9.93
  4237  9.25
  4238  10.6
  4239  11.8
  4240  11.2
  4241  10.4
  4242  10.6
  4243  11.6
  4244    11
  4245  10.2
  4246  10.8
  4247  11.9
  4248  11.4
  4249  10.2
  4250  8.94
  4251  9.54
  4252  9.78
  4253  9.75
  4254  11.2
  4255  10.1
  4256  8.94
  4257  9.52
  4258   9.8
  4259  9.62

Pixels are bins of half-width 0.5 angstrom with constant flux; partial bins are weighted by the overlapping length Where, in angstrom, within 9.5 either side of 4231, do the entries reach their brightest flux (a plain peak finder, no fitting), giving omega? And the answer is 4239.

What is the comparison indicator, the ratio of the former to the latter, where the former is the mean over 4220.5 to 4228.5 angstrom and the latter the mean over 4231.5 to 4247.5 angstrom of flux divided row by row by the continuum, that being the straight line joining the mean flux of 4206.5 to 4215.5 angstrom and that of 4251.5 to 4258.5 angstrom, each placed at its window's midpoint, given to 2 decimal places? 0.97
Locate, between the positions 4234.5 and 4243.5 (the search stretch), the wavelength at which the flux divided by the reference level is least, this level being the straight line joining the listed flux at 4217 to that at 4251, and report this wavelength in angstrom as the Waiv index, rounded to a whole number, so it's 4237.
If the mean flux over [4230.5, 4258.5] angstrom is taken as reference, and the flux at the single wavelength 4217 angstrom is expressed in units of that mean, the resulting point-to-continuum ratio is 1.02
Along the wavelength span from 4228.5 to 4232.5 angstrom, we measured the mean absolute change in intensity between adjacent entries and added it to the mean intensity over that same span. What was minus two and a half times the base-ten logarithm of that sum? -2.53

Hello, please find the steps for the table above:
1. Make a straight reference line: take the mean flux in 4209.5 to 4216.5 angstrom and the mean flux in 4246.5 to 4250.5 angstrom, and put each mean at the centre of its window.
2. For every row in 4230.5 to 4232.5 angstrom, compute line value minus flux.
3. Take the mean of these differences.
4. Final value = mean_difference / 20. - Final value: 0.034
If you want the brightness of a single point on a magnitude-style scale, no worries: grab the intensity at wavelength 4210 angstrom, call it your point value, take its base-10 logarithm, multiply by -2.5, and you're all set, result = -2.65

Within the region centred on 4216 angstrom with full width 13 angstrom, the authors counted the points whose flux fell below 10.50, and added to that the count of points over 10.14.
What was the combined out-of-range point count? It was 19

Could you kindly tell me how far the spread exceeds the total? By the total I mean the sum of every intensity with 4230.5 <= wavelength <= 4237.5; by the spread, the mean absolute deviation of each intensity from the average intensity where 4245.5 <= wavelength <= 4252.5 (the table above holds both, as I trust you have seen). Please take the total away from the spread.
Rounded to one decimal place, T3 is -69.5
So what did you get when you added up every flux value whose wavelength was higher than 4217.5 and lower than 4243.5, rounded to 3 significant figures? 272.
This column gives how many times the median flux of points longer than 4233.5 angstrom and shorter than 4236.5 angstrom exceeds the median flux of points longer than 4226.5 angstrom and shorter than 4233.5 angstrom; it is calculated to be 1.03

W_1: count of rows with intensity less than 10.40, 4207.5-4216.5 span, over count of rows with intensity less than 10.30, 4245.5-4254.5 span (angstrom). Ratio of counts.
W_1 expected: 1.0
